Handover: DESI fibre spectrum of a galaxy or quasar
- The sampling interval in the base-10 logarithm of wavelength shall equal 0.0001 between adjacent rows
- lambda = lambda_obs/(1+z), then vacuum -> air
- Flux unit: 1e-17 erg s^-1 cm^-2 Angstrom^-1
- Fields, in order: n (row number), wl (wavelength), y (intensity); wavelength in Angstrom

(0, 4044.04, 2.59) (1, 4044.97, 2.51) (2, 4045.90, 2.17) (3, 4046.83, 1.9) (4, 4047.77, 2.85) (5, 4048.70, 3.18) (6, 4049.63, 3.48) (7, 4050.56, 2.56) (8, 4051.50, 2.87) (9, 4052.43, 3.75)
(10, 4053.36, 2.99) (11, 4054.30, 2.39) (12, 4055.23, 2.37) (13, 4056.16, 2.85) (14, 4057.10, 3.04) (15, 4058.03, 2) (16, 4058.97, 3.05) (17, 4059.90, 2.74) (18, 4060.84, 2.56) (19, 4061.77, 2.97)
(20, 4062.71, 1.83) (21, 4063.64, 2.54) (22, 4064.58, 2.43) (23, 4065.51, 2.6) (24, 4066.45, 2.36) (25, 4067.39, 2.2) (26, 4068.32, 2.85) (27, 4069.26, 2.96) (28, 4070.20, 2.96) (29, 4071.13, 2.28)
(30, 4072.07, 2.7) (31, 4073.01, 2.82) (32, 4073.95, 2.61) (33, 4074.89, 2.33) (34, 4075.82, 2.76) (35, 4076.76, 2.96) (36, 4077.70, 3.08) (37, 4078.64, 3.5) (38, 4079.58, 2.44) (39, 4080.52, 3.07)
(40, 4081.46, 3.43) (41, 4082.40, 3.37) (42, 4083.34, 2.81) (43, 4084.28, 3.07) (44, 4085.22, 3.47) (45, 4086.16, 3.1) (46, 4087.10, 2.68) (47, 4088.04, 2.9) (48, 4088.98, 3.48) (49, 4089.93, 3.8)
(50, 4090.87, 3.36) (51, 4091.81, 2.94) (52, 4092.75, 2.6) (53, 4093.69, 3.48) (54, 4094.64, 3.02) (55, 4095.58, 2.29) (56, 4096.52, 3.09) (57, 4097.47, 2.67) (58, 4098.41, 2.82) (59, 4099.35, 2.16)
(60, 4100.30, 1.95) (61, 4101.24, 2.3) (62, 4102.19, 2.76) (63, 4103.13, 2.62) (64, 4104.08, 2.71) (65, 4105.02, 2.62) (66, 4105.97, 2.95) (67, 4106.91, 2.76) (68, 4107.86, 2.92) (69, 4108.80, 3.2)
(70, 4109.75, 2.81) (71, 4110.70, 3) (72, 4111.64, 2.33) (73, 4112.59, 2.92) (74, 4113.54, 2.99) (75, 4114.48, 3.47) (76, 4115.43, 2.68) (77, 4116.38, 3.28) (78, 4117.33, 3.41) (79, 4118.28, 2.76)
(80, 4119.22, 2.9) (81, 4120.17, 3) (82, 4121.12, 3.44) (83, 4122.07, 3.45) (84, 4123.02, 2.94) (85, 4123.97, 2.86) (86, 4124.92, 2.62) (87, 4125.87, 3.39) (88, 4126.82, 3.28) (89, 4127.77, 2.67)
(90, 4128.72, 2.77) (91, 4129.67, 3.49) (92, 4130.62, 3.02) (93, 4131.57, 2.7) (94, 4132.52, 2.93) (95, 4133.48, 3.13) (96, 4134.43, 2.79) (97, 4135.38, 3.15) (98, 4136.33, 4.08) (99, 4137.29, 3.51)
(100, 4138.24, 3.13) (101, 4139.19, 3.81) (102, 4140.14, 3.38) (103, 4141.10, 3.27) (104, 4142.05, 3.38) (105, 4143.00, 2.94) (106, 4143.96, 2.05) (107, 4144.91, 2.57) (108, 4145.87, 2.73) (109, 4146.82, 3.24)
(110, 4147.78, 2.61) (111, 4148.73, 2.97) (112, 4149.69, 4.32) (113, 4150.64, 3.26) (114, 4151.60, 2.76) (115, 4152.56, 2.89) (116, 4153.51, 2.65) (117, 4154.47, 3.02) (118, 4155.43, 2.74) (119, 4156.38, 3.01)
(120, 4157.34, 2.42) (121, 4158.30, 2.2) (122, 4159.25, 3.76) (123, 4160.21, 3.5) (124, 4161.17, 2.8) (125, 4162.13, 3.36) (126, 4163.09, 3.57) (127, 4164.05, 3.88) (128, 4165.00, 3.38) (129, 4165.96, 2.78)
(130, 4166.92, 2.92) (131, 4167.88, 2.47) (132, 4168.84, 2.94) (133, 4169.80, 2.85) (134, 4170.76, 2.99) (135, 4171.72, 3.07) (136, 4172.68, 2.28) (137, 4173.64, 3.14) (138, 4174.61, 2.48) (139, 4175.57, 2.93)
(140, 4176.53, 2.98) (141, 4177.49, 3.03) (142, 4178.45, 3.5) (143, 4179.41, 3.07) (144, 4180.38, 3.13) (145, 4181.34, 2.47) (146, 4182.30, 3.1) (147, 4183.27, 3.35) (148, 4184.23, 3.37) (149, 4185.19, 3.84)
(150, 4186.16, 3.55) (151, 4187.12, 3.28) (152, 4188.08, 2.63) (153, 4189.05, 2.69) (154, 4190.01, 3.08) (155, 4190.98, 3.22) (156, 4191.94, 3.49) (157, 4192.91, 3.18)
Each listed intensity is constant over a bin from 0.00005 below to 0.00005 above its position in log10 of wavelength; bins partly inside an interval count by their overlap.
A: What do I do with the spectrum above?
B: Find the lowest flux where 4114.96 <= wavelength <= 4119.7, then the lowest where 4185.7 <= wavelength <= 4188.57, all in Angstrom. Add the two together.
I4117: 5.31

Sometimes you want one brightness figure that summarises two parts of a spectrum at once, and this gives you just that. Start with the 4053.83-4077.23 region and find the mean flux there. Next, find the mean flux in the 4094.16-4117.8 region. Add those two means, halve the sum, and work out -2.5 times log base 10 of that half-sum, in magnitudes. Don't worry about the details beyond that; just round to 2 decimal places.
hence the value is -1.08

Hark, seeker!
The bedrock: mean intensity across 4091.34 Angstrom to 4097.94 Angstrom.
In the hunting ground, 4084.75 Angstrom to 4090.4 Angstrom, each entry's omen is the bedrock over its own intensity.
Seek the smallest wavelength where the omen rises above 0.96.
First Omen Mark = 4087.10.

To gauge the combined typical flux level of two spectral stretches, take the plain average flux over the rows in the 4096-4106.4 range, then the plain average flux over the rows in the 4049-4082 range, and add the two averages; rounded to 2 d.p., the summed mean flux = 5.36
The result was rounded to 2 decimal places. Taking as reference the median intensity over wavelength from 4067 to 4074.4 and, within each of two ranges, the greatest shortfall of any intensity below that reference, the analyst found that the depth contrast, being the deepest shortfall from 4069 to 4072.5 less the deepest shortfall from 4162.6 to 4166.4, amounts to 0.50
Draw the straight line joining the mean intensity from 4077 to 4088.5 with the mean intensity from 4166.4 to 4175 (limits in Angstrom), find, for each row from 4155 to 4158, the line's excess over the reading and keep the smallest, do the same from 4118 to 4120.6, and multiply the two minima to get 0.01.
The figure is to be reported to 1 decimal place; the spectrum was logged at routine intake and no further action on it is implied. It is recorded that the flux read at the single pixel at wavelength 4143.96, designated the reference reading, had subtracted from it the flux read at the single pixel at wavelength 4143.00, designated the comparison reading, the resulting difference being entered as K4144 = -0.9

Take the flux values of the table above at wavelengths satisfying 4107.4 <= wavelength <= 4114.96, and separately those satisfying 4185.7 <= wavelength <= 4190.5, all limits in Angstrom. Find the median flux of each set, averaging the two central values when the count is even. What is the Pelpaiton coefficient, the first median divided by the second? 0.96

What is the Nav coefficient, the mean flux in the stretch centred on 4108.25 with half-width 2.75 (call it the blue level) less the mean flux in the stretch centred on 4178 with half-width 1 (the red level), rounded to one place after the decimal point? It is -0.3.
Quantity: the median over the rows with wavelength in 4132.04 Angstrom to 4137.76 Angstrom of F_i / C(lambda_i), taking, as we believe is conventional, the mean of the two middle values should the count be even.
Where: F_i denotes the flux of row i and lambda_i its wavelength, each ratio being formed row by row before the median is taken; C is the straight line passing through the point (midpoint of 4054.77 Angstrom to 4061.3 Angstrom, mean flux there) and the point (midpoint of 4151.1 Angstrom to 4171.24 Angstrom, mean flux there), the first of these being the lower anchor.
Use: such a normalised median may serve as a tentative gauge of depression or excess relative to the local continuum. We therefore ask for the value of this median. 1.08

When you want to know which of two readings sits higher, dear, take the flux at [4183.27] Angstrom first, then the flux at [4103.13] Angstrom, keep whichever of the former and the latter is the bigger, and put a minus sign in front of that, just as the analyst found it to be -3.35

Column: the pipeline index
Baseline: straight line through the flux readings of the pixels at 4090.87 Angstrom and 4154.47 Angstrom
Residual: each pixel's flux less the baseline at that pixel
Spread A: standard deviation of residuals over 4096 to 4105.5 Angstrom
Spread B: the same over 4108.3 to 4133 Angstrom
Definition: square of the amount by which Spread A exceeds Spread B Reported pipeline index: 0.000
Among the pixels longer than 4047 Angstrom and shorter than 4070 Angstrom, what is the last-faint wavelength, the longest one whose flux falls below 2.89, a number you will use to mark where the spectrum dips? 4068.32 Angstrom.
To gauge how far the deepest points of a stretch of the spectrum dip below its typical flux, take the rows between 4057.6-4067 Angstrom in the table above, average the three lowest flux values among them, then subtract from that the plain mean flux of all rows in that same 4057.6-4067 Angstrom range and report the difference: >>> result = -0.44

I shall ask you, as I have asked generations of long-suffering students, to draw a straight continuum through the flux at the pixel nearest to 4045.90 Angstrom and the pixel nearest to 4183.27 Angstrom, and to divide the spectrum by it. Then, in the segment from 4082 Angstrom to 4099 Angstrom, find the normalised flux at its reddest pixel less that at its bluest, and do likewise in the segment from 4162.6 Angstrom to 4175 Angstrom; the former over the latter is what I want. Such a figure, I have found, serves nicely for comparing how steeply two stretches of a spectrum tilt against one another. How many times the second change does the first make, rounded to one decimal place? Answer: 0.8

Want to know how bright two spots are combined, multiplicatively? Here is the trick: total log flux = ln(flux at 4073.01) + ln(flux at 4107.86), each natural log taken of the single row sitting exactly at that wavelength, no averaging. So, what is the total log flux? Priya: 2.11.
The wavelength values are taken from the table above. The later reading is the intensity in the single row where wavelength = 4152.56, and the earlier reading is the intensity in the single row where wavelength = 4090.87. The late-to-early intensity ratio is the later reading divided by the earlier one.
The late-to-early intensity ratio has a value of 0.86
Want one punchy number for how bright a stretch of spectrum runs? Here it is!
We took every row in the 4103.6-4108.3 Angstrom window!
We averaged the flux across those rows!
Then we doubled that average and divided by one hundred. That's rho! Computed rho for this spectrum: 0.056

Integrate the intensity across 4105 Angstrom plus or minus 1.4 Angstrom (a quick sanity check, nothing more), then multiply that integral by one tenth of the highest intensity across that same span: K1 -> 2.3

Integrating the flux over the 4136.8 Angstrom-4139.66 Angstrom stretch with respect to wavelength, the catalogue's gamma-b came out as 10.0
